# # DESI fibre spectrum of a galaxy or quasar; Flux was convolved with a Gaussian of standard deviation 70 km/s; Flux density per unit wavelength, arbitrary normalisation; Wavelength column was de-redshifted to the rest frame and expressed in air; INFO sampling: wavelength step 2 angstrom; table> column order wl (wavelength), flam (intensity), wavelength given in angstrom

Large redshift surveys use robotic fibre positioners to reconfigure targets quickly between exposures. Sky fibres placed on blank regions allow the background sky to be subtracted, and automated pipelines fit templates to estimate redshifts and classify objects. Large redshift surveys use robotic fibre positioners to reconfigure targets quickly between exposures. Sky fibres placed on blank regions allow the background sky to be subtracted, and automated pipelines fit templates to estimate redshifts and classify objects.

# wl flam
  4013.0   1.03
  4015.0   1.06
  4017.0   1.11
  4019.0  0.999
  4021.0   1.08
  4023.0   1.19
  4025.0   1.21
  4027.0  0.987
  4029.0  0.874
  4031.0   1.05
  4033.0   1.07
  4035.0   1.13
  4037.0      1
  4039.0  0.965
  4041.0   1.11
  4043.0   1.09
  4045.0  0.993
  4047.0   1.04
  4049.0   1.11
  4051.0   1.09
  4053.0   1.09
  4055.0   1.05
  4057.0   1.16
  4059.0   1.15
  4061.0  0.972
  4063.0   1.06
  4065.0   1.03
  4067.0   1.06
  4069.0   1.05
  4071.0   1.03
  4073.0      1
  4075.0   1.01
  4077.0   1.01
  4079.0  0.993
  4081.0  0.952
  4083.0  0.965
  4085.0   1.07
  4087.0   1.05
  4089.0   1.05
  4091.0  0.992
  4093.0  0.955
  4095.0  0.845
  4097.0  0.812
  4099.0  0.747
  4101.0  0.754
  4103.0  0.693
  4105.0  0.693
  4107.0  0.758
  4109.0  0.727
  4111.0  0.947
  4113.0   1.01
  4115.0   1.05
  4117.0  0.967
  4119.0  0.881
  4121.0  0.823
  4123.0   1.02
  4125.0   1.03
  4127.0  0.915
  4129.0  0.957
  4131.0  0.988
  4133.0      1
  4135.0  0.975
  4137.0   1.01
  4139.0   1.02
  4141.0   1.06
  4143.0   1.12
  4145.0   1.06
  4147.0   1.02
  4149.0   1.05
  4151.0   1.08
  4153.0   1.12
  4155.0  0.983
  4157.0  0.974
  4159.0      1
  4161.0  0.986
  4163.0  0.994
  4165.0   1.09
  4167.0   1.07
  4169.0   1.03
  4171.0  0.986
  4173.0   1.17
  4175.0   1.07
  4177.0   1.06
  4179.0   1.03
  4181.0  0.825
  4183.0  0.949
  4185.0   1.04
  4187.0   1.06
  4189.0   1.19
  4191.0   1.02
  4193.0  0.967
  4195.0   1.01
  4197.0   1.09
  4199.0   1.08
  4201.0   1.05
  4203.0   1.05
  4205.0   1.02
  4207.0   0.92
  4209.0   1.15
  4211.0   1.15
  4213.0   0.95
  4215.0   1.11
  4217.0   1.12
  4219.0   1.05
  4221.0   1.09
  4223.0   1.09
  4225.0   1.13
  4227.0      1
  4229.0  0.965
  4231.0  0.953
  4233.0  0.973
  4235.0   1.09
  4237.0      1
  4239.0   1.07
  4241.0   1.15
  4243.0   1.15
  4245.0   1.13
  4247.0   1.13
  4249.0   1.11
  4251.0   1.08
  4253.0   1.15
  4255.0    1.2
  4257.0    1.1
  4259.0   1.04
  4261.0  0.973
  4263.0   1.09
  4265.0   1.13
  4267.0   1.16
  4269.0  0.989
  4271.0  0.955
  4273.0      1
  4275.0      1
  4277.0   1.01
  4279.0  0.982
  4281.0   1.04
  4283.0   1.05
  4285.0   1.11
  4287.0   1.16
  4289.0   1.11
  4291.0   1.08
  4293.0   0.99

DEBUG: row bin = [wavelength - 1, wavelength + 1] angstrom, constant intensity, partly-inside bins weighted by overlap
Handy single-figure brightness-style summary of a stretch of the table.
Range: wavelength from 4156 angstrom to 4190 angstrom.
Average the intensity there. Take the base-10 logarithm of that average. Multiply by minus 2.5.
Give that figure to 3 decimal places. -0.033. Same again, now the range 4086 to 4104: 0.142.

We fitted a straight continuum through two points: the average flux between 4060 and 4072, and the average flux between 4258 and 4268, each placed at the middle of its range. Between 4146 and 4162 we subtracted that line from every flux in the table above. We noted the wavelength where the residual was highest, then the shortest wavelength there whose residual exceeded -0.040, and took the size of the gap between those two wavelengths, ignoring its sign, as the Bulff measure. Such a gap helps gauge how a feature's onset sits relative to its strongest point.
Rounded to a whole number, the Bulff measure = 6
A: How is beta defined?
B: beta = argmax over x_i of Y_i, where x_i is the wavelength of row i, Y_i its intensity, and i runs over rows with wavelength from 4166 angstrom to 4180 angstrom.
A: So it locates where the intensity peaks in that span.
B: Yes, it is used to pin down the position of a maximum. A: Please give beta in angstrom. 4173.0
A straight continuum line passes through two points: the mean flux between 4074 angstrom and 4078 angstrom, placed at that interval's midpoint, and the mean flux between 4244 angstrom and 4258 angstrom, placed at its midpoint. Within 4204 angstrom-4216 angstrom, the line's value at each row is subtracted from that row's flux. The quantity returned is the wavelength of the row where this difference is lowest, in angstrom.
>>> 4207.0 angstrom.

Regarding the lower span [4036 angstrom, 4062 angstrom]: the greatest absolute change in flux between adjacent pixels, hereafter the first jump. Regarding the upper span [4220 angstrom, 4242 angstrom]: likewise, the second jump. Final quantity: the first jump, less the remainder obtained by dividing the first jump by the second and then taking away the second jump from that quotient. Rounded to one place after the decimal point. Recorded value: -1.1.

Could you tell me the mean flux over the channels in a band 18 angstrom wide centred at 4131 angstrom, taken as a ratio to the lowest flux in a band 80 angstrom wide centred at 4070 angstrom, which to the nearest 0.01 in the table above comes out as 1.43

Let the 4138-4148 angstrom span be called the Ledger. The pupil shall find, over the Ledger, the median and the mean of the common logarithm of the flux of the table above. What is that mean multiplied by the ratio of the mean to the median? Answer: 0.022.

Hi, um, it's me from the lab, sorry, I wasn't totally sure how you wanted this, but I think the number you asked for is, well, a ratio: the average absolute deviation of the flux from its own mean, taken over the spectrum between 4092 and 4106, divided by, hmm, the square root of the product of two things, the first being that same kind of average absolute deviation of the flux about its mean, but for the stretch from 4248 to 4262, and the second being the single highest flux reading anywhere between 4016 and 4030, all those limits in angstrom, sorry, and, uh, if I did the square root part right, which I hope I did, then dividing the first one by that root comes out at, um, 0.29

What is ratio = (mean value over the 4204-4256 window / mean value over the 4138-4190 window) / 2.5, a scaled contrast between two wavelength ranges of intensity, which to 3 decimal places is 0.413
